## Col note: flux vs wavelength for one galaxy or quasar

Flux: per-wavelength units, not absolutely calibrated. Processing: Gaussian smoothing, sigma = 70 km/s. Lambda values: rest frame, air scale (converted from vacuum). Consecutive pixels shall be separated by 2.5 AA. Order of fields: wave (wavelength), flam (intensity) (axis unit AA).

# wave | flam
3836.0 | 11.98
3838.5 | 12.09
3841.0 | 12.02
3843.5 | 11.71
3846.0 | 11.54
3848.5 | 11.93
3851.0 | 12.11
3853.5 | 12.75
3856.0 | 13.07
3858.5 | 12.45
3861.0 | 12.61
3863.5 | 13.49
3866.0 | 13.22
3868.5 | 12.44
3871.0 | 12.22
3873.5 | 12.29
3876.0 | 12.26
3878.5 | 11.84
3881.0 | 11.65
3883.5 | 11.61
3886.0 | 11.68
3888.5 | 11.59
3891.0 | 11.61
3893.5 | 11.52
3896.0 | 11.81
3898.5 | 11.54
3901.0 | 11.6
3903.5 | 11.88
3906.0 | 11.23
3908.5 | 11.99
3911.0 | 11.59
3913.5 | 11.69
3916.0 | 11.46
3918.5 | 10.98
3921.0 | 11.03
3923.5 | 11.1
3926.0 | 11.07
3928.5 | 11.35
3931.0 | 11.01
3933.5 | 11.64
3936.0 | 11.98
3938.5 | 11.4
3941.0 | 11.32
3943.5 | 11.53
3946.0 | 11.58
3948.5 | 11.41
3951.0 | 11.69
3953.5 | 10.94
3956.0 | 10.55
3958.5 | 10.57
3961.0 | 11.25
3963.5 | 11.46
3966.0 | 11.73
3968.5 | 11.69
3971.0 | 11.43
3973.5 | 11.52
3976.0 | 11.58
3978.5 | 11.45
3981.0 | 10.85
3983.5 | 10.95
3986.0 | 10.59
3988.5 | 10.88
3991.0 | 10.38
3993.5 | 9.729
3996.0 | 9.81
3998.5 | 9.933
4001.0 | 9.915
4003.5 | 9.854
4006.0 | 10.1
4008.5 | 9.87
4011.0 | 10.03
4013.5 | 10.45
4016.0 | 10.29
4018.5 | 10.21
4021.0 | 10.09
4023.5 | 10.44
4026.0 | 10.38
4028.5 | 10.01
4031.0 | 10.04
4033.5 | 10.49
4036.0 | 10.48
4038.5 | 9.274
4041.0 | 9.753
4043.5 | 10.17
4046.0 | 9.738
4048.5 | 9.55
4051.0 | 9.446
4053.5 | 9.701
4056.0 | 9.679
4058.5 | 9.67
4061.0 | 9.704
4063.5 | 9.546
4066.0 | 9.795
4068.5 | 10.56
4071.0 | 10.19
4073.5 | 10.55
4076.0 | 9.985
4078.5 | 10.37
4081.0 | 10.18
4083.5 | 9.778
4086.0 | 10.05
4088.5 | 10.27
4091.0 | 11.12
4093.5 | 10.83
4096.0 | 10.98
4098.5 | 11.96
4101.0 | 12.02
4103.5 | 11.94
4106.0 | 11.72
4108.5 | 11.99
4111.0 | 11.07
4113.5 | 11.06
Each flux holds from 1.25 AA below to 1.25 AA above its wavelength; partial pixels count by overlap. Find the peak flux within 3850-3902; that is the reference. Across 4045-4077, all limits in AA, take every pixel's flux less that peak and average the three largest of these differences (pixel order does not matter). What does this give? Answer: -3.1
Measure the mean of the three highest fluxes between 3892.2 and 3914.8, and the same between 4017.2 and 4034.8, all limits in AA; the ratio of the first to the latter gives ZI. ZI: 1.14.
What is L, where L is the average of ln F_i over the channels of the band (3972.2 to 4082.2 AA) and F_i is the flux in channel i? 2.32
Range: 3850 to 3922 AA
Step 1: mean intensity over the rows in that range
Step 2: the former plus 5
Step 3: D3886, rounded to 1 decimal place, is 17.0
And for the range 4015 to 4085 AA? 15.0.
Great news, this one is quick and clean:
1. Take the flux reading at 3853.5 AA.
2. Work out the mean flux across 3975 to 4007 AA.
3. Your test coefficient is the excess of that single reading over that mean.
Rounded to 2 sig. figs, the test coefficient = 2.3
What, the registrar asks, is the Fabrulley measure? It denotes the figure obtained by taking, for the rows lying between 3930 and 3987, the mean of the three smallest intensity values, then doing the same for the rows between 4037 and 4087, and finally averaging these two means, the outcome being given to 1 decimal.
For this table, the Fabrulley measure 10.0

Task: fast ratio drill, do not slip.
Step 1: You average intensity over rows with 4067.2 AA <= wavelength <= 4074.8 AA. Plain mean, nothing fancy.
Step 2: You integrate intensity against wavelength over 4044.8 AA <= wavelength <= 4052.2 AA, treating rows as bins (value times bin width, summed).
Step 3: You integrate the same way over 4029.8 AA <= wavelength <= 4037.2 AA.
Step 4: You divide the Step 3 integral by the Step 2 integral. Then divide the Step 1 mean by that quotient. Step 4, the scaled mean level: 9.7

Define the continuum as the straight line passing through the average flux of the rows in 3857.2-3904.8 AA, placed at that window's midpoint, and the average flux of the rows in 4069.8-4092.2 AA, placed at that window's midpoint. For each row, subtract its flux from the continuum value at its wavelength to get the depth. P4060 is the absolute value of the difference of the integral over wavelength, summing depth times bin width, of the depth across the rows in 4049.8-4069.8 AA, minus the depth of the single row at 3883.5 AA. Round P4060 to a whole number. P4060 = 14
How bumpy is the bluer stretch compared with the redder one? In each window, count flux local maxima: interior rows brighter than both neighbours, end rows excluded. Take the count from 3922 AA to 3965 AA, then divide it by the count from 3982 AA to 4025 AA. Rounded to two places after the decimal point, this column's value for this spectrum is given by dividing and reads 1.00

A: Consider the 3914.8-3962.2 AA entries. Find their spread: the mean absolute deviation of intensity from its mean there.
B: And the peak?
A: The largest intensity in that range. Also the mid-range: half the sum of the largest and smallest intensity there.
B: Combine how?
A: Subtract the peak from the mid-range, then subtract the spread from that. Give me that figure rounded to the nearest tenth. -1.0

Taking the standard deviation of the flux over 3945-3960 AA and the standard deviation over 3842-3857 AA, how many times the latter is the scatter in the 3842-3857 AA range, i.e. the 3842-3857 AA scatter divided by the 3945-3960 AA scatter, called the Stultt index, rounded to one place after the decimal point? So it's 1.2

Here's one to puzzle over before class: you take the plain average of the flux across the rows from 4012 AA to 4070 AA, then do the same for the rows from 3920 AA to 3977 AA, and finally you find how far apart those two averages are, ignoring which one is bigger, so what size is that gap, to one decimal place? 1.4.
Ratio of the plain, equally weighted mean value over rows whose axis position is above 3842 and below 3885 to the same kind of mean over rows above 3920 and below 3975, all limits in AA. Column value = 1.09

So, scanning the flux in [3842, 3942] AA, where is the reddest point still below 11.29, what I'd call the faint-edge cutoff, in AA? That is 3931.0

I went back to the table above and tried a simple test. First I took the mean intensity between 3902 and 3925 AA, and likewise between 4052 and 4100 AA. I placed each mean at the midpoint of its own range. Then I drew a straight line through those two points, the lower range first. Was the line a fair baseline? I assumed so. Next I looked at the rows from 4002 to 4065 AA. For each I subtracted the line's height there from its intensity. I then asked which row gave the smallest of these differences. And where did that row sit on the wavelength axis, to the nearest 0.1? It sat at 4038.5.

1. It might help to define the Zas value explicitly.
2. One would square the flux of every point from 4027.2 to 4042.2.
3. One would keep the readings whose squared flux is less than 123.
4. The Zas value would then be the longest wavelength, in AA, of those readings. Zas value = 4041.0 AA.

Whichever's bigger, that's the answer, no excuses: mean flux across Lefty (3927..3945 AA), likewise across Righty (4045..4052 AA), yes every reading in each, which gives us 11.5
